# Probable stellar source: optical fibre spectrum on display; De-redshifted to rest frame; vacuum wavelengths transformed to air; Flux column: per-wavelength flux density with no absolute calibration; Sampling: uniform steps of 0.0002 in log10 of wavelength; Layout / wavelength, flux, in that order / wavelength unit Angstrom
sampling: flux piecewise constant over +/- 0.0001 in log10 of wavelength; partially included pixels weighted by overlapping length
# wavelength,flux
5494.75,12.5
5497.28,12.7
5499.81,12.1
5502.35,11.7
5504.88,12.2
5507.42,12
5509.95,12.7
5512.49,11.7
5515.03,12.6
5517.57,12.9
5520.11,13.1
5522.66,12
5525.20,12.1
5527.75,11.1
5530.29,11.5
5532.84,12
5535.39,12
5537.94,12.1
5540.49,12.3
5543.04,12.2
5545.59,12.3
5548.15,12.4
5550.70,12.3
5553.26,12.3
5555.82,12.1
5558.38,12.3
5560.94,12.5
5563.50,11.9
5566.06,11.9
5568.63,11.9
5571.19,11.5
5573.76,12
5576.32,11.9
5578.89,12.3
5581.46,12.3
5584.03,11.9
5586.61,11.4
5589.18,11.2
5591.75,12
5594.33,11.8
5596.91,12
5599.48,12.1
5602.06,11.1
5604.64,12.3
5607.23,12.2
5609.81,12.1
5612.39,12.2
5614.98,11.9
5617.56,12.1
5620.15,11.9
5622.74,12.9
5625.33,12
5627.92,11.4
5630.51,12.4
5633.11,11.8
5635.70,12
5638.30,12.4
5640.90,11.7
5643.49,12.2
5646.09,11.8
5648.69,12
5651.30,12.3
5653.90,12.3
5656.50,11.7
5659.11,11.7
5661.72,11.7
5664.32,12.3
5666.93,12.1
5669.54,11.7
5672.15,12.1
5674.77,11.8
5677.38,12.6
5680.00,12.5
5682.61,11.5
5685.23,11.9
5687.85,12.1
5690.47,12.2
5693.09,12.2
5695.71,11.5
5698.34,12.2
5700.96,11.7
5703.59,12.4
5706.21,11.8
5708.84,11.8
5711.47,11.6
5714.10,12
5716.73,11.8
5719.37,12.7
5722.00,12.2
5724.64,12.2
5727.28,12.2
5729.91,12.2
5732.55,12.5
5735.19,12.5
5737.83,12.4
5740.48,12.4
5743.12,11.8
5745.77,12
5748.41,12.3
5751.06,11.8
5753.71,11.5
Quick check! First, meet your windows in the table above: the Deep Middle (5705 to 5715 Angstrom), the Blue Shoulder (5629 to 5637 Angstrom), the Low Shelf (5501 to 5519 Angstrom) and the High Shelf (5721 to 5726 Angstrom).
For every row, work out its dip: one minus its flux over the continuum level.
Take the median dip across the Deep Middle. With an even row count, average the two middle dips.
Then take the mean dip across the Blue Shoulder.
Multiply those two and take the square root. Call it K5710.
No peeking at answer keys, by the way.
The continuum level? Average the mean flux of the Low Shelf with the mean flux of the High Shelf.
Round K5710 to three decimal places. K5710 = 0.022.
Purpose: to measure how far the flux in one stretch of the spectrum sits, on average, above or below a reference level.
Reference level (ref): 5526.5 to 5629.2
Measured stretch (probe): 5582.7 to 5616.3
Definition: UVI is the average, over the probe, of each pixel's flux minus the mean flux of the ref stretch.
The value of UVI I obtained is -0.13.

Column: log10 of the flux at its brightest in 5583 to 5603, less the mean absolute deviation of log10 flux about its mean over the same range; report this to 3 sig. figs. 1.07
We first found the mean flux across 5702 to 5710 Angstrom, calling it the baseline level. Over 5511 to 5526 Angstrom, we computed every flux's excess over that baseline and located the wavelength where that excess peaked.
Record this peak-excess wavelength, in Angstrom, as 5520.11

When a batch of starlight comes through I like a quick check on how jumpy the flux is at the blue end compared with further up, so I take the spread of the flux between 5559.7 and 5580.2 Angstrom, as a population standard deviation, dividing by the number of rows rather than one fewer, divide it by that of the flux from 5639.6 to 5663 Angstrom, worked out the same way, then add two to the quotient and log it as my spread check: 3.10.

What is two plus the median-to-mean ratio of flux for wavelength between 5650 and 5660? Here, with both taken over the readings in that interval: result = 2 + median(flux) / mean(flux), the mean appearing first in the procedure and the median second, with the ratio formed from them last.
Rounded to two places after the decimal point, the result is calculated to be 3.00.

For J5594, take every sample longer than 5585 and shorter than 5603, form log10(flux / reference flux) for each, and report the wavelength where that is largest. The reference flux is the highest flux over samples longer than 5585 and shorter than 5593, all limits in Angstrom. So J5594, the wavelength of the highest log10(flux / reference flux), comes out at 5599.48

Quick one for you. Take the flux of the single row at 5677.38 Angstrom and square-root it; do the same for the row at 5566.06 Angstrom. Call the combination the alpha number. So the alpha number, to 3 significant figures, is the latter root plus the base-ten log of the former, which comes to 4.00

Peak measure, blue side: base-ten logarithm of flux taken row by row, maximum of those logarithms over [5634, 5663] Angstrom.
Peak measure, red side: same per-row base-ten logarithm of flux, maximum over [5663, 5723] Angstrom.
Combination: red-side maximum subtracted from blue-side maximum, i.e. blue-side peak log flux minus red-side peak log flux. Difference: -0.010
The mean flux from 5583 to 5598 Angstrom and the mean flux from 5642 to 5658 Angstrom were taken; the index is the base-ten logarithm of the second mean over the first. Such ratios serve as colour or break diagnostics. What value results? 0.012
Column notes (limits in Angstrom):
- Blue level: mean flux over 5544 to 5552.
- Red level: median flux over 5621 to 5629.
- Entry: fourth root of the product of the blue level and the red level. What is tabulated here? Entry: 3.49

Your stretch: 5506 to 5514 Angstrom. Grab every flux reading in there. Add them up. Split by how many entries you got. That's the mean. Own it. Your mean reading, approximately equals 12.1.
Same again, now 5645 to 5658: 12.0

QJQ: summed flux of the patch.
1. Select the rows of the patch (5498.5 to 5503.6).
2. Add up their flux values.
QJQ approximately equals 23.8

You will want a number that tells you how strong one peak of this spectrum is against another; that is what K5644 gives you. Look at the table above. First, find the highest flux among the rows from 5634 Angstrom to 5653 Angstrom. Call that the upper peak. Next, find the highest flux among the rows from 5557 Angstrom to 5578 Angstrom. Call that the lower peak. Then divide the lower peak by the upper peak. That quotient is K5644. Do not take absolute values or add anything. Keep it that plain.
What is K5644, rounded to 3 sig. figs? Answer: 1.01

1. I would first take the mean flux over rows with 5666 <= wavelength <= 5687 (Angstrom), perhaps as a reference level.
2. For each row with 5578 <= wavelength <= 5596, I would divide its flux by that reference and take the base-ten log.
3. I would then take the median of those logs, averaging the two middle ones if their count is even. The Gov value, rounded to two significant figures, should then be -0.0045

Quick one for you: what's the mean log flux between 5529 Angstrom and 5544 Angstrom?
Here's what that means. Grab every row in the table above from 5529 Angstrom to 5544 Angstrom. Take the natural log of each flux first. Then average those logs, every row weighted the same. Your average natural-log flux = 2.49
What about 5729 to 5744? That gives 2.51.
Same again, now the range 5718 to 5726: 2.51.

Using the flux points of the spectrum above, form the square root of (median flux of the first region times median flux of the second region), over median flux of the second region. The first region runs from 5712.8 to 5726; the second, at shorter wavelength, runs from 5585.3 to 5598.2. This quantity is 1.02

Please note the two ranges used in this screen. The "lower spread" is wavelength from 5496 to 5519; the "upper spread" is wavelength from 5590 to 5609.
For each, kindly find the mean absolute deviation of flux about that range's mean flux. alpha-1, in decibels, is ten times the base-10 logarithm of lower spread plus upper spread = -1.8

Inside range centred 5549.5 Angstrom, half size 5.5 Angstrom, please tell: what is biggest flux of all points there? 12.4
